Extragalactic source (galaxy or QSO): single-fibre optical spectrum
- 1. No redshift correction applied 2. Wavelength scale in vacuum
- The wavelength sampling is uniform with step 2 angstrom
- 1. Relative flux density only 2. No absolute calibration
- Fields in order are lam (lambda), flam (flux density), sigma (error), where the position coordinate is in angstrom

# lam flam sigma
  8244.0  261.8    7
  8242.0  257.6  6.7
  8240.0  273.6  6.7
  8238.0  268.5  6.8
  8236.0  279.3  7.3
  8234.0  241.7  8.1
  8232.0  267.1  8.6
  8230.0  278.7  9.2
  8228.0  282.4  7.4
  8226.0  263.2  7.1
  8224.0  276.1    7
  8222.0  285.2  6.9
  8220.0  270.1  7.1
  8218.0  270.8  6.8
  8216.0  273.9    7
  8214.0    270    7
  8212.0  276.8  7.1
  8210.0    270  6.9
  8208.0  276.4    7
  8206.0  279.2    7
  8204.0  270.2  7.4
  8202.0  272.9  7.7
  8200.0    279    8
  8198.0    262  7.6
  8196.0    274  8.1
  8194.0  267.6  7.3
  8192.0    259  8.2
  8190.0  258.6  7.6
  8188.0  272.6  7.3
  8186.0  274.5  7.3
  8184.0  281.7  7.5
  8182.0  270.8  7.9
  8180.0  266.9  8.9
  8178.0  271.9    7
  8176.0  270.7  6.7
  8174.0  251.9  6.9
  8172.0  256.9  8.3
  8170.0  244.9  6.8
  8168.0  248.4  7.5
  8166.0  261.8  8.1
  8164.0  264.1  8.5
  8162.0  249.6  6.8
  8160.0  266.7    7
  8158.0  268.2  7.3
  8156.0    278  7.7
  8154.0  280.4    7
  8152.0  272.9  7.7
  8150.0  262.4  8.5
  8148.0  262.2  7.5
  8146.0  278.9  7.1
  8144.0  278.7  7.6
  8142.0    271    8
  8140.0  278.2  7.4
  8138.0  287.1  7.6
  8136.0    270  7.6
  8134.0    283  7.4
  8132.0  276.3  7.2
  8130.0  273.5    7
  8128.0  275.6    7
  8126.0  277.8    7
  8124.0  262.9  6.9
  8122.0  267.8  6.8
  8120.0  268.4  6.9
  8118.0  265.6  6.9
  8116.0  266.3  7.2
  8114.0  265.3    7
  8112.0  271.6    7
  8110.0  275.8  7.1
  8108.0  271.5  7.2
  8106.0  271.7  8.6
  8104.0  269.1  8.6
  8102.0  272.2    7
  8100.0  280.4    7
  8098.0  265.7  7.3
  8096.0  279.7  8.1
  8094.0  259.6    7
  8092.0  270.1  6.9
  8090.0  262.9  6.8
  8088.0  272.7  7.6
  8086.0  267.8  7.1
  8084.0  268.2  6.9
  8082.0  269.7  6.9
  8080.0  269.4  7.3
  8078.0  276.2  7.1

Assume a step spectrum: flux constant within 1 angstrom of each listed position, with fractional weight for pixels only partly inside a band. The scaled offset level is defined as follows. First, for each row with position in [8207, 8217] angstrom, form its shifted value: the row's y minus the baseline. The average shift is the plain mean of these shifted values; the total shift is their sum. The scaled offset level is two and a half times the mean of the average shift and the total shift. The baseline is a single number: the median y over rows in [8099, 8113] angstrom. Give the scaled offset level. 13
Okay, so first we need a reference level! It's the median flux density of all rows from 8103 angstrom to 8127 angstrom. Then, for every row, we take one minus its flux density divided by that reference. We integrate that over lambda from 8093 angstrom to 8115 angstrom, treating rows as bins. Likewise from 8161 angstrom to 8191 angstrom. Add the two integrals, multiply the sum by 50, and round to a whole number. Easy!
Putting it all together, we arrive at 22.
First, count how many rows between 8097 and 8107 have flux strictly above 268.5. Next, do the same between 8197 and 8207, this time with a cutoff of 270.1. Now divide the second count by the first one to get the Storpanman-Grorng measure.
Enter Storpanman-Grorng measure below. 1.00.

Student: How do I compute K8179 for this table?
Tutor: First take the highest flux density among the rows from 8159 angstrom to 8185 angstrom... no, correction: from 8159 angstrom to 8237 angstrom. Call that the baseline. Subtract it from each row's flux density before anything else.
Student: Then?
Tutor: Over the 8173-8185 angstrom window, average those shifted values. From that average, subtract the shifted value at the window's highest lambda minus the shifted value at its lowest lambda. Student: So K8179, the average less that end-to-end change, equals -46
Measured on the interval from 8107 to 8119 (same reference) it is -10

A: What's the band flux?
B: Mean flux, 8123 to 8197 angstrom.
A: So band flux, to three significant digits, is 269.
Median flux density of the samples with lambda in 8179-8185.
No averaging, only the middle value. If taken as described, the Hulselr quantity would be 271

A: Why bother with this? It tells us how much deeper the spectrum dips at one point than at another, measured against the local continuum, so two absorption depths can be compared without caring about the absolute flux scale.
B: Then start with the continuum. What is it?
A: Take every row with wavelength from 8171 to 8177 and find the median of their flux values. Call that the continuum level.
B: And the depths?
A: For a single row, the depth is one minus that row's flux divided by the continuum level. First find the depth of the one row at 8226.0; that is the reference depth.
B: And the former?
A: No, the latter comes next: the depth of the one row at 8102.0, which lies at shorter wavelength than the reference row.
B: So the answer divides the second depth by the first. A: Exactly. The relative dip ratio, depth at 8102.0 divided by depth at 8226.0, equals 2.4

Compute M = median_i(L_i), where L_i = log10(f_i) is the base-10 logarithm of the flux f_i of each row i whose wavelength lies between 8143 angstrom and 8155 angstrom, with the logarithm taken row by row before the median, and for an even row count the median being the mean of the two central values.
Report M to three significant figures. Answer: 2.44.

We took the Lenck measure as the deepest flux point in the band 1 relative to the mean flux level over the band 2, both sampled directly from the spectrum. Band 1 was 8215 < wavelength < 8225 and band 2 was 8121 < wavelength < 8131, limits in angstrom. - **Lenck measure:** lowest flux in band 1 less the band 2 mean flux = -1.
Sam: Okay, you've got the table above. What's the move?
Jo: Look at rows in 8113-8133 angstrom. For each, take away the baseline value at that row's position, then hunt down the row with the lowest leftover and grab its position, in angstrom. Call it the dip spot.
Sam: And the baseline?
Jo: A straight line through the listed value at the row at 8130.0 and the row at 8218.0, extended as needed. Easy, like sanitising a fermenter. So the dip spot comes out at 8124.0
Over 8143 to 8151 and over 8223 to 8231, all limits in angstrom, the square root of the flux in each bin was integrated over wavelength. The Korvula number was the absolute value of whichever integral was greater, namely 133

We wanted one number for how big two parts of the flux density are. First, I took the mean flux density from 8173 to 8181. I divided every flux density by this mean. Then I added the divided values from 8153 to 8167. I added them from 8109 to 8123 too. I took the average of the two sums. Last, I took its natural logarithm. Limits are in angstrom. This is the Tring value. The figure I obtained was 1.96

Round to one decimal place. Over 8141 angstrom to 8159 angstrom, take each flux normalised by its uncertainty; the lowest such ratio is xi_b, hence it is 30.9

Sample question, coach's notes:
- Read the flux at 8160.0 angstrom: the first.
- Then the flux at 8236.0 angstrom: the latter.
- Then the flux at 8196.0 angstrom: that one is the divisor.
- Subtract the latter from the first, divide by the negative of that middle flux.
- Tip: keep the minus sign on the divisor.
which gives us 0.046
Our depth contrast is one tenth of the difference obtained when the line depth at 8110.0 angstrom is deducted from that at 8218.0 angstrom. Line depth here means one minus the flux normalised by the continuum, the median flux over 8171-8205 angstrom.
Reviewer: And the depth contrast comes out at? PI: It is 0.002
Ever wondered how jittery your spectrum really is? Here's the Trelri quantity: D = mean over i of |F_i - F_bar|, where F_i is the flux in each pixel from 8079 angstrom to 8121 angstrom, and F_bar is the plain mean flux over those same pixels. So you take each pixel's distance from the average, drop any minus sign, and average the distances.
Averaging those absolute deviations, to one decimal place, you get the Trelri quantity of 3.7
